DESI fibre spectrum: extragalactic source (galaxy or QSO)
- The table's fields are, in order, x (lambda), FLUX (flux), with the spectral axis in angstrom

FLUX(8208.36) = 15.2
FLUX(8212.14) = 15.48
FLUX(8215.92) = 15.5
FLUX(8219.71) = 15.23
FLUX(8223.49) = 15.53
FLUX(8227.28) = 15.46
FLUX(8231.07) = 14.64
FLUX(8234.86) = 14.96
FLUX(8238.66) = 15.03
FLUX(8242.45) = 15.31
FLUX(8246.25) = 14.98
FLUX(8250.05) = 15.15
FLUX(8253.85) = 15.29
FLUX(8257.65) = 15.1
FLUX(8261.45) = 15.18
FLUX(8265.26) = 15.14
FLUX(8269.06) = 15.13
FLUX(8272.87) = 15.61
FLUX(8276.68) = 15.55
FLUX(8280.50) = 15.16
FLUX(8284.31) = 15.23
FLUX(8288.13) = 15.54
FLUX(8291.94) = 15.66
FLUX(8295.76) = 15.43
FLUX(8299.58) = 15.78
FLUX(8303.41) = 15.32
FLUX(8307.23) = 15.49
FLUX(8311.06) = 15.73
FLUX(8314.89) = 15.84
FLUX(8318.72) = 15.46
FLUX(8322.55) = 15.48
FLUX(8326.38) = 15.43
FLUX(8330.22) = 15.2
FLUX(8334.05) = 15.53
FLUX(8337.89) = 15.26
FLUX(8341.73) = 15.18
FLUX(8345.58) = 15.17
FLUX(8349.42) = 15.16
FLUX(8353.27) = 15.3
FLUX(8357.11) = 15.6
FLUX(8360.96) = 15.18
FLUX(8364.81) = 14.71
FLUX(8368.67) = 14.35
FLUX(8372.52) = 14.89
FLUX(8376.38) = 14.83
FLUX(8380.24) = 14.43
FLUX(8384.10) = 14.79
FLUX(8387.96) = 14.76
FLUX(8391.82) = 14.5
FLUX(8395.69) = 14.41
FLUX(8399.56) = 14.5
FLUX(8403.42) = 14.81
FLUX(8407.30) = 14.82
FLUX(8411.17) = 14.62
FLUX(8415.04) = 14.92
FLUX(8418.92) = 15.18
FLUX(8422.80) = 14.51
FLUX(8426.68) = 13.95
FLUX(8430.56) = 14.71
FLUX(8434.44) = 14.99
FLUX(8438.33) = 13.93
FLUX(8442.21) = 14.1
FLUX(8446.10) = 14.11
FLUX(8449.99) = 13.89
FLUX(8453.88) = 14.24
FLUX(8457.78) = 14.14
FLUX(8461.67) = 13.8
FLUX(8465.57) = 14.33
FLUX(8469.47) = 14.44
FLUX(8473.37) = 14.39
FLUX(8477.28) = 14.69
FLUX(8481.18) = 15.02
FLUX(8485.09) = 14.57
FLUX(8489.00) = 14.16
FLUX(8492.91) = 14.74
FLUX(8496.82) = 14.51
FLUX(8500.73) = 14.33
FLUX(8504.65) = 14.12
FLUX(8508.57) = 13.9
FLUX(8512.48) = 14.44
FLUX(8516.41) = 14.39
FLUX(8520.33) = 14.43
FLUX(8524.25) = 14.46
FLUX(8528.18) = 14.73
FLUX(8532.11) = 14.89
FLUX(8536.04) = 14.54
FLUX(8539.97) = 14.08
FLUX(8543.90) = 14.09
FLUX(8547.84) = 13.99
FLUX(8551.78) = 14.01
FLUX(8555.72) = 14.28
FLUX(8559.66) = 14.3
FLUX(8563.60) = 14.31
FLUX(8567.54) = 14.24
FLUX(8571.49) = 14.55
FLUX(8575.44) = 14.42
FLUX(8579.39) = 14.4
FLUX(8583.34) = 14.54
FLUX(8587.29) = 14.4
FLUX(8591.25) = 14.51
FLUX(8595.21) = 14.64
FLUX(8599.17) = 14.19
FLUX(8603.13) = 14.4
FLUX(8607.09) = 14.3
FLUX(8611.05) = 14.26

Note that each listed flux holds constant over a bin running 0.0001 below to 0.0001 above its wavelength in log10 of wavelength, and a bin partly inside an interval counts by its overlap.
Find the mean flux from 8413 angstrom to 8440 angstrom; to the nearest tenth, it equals 14.6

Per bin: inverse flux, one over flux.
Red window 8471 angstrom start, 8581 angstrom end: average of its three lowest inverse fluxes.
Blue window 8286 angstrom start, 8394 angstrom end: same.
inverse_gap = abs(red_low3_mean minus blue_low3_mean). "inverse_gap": 0.0038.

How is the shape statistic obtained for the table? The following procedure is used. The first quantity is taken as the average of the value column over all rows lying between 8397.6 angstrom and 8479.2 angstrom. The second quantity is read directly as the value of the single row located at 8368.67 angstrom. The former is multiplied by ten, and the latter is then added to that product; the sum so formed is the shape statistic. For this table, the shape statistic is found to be 159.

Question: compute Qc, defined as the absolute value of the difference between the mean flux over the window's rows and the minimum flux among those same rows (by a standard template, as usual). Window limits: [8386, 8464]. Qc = 0.64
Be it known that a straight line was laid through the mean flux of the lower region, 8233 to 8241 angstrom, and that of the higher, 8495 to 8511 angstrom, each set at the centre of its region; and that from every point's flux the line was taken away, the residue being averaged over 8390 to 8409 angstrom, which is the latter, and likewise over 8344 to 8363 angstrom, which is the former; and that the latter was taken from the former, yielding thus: 0.54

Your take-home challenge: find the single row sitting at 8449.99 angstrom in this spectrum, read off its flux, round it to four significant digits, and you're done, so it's 13.89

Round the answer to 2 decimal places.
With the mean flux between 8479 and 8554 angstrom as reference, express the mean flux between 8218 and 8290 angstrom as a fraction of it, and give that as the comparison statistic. 1.06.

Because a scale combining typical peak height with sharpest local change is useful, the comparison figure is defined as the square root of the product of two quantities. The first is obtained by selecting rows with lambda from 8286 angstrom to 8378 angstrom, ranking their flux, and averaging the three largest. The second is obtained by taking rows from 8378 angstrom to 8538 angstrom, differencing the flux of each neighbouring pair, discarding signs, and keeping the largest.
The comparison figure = 4.1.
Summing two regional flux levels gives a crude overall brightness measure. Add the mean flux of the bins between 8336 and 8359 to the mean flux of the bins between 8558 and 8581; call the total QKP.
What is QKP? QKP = 29.65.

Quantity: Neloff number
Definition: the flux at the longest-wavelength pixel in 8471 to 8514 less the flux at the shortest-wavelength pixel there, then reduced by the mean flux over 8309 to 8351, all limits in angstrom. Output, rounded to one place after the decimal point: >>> -15.4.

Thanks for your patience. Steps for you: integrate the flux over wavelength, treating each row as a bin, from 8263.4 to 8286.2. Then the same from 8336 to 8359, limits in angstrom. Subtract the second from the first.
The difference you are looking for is -2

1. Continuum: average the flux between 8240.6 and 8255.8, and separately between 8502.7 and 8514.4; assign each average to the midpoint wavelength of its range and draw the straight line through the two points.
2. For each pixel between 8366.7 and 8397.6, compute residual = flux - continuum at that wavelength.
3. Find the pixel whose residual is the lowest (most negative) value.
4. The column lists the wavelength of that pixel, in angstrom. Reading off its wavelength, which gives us 8368.67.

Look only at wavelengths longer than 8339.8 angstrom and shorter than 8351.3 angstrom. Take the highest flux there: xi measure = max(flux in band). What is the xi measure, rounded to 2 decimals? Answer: 15.18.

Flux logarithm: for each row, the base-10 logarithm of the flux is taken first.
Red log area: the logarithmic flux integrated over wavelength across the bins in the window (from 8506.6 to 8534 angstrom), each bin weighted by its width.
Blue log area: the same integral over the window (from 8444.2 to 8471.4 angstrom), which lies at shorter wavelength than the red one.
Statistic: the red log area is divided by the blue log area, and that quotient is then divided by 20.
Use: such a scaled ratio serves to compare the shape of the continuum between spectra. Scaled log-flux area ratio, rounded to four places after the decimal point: 0.0508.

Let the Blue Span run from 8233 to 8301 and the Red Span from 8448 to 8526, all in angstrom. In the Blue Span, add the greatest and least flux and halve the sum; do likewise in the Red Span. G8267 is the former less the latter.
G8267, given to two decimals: 0.96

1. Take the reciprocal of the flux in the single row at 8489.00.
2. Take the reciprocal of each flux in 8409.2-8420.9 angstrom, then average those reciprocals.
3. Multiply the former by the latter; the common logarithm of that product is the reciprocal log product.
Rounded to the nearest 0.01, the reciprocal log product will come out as -2.32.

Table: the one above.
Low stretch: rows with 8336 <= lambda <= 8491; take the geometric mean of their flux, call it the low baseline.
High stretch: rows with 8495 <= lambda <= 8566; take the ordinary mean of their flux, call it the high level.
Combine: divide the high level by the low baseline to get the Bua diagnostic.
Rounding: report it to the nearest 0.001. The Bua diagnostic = 0.979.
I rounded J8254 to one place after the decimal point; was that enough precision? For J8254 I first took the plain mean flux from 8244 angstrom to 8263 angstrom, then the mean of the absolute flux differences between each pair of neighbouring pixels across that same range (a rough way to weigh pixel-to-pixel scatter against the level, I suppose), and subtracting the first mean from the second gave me -15.0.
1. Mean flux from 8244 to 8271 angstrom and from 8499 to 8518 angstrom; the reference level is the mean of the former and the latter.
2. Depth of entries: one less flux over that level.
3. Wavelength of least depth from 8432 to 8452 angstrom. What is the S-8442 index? 8434.44 angstrom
